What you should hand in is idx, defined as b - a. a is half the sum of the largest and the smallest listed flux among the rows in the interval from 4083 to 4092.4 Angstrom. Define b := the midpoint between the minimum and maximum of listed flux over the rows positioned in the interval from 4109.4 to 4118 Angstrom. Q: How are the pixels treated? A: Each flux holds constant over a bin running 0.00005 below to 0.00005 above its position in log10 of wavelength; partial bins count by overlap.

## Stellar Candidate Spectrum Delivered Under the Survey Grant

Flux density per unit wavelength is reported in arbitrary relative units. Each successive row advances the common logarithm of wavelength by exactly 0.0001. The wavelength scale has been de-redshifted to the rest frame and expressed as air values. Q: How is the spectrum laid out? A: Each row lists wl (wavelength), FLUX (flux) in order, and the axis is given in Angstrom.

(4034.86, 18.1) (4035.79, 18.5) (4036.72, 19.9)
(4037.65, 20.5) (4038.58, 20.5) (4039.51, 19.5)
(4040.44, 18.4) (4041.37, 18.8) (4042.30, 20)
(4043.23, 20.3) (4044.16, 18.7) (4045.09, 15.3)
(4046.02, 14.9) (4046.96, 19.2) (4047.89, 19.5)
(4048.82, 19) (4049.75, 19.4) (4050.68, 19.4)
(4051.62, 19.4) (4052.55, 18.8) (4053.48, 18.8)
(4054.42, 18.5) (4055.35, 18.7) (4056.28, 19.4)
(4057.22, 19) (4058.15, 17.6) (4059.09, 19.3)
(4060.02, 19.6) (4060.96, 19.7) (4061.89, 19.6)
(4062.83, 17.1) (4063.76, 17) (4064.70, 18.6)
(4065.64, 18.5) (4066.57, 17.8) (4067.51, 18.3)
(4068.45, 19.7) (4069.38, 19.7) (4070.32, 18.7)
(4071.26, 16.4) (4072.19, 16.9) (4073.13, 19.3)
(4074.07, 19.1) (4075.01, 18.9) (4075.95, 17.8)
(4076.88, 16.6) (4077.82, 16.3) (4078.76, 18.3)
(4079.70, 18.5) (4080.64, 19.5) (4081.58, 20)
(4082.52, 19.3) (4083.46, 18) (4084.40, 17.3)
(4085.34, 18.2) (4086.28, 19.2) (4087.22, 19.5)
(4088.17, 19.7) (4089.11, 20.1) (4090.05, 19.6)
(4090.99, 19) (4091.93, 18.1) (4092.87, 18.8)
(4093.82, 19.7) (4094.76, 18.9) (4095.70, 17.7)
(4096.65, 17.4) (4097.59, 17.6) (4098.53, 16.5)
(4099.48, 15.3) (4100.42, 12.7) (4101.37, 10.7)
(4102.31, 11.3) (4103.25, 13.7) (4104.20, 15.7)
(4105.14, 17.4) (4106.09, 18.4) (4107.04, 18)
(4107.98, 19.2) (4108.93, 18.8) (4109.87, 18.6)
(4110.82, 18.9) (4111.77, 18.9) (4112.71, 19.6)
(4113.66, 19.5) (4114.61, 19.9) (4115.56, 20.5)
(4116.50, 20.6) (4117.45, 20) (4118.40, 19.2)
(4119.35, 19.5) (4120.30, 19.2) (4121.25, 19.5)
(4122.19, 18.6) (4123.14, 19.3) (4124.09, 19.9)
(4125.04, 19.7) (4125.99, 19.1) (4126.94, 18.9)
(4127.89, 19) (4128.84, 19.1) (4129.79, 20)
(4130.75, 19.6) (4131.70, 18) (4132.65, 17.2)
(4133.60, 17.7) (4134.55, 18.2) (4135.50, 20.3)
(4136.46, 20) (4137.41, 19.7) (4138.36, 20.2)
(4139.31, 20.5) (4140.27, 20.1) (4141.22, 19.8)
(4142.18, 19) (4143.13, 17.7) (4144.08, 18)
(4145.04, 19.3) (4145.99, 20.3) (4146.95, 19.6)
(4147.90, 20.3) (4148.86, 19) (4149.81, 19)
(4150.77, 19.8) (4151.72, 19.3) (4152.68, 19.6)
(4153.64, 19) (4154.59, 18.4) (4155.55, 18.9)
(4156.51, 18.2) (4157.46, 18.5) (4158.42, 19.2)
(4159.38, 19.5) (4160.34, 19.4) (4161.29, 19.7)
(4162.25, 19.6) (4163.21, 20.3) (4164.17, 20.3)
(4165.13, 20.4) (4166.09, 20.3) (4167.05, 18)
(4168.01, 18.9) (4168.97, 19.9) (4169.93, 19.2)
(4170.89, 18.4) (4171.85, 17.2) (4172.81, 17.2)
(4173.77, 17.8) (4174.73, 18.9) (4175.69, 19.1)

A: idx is 0.9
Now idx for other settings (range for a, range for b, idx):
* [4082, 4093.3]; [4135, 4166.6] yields 0.4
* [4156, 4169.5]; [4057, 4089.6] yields -1.0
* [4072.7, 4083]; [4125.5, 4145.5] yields 0.7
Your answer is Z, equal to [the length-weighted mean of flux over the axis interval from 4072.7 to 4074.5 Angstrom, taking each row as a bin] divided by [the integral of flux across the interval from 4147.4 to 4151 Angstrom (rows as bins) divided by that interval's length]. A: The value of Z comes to 0.983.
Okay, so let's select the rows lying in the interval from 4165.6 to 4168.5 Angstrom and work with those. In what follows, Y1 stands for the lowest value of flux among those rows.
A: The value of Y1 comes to 18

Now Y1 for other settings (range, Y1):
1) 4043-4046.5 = 14.9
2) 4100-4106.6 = 10.7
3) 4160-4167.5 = 18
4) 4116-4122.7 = 18.6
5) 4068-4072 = 16.4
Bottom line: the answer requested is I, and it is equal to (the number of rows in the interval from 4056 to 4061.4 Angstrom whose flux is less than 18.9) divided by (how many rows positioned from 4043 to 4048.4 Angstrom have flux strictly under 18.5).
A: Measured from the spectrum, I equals 0.5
